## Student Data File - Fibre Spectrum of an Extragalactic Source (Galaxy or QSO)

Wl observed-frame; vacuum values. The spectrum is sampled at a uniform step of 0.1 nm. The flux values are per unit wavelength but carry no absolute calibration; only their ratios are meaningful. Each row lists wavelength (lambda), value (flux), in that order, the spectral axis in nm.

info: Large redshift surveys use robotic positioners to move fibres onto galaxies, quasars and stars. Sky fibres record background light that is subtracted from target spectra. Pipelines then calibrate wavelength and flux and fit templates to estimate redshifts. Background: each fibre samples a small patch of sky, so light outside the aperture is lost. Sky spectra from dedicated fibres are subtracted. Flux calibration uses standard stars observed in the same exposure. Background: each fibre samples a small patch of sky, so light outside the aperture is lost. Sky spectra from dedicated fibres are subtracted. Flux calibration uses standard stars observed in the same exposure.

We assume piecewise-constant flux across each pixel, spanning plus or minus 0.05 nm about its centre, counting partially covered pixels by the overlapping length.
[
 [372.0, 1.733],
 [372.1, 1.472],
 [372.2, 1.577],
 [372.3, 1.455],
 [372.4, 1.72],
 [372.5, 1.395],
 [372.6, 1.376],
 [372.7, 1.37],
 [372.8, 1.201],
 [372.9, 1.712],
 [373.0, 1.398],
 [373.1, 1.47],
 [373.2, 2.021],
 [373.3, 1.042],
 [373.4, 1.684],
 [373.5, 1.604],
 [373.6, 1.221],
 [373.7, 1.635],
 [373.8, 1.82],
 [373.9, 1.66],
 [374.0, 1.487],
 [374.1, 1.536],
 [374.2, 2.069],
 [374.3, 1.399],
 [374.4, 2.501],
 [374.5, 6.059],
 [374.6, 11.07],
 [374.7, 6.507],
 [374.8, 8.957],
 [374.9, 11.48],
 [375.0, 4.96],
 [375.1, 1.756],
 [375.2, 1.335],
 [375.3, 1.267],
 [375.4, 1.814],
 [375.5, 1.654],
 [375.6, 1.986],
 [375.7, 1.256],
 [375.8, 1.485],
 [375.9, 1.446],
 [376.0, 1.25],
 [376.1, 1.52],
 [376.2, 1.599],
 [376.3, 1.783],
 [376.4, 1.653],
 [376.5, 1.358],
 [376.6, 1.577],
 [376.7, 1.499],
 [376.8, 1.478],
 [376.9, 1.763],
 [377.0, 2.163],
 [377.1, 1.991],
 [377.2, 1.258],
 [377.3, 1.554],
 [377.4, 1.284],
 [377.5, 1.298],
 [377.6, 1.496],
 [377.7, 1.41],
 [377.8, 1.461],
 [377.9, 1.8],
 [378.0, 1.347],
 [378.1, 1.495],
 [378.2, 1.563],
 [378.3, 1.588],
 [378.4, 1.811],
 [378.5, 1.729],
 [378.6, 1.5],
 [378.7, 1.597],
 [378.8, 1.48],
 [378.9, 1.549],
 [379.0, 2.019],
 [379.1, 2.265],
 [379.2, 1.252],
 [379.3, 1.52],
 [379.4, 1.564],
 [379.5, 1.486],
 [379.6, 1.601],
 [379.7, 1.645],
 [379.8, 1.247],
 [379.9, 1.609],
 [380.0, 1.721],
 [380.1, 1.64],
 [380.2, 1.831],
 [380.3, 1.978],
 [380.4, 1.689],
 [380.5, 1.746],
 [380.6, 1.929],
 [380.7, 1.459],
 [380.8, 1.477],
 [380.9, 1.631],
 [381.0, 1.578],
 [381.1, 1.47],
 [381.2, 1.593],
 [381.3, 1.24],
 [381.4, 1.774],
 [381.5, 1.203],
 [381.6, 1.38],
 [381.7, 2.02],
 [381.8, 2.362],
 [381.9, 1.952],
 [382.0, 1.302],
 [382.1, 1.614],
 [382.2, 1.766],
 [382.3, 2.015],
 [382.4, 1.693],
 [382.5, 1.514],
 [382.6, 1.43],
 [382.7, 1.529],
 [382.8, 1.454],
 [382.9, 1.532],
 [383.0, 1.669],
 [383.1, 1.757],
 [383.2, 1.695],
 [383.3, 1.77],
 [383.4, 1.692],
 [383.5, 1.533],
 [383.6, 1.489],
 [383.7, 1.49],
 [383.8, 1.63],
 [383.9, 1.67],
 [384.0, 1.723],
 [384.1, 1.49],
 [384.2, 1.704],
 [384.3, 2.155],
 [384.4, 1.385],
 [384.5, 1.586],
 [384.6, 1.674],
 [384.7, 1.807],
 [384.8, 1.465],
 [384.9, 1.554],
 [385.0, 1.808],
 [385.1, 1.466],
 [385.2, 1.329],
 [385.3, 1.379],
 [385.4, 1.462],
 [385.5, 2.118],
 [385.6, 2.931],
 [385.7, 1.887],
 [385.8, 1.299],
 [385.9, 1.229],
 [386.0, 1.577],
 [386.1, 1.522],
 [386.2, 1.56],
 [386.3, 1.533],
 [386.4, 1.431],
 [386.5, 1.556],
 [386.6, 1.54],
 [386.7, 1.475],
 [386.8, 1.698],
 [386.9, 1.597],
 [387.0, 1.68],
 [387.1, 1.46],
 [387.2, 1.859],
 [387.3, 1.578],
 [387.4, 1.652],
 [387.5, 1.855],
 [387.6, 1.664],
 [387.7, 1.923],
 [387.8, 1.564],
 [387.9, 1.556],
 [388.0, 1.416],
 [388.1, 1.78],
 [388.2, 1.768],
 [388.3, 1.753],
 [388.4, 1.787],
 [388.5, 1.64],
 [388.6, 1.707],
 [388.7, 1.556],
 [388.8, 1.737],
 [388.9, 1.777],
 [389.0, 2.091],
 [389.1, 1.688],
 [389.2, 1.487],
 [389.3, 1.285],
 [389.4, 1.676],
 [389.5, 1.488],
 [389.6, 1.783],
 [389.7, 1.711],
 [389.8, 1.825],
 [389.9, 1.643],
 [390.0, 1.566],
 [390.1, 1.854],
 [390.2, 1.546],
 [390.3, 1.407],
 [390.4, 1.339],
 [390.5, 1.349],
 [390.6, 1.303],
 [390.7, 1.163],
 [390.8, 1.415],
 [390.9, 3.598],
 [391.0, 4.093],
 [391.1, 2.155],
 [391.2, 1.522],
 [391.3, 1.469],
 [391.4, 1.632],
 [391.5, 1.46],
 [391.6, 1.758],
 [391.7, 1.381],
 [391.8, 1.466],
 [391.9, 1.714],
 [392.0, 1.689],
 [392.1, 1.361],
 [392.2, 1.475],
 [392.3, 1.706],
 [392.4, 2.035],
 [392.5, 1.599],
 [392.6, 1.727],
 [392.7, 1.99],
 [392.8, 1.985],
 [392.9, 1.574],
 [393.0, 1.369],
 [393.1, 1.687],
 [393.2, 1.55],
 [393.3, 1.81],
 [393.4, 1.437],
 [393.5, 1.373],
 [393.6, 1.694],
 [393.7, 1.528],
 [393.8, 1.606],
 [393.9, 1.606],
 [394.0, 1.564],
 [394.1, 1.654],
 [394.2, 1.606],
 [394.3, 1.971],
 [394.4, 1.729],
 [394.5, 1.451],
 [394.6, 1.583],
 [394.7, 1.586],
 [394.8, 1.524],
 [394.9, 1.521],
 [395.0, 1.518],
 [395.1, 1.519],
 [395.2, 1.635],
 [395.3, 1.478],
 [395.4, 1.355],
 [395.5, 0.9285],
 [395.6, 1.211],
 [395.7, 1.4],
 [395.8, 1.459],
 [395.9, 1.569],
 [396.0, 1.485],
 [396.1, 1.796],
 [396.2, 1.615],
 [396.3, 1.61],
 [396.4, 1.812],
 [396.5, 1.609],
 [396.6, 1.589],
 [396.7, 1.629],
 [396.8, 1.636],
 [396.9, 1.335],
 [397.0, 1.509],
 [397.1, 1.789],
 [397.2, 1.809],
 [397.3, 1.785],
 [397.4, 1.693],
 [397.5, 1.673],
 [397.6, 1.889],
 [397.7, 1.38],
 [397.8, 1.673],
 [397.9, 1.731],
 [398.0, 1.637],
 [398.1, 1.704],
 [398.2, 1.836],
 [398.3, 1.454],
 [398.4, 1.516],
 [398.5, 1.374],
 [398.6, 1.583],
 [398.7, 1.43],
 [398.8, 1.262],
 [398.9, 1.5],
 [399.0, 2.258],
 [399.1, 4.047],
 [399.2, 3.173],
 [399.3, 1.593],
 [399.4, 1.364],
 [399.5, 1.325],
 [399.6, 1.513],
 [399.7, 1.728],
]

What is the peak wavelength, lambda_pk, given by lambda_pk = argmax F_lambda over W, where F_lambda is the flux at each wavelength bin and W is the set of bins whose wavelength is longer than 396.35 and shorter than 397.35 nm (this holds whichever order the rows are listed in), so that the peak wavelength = 396.4 nm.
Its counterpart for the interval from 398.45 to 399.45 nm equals 399.1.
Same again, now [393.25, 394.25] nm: 393.3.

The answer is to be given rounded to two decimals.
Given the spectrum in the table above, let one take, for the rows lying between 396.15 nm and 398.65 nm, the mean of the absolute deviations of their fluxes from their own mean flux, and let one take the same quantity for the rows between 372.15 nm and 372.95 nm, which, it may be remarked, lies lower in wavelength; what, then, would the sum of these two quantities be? 0.26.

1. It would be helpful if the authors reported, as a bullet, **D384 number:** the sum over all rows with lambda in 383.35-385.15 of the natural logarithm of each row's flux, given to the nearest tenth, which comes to 8.7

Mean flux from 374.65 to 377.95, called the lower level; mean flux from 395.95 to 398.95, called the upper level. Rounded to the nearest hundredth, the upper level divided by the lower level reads 0.69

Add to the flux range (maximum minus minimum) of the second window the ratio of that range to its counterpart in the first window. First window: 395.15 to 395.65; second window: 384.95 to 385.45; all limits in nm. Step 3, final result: 1.16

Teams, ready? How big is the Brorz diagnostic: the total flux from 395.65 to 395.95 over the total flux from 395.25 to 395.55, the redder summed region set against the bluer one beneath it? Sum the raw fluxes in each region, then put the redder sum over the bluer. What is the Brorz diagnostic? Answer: 1.18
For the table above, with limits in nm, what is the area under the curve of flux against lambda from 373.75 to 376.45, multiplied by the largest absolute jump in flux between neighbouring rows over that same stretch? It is 54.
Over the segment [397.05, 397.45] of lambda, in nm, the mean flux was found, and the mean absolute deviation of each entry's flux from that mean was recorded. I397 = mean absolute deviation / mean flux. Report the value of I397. 0.02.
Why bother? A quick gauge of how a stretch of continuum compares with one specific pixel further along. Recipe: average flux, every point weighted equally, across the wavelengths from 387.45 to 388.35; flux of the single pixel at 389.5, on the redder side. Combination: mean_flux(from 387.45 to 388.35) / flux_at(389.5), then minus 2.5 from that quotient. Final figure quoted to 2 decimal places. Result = -1.36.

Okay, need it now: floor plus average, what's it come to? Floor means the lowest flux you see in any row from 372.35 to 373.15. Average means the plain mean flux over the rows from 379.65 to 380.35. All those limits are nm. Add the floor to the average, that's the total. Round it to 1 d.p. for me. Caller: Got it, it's 2.9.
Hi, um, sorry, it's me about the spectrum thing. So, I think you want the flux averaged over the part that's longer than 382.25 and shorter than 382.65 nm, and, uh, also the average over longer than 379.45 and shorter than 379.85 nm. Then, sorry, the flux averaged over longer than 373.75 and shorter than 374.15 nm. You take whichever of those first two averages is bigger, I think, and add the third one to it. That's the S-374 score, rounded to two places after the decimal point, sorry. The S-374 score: 3.29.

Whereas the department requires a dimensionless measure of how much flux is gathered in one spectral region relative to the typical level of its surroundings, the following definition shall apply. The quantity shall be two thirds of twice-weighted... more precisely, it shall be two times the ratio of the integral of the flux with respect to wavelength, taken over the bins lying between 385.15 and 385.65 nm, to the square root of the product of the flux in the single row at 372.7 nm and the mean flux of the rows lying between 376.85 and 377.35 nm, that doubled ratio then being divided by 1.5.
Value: 0.79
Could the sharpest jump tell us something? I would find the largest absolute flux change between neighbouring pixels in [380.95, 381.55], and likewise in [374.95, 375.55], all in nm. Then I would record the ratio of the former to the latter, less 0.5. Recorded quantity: -0.3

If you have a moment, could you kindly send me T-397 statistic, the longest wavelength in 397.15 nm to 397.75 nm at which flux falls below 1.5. 397.7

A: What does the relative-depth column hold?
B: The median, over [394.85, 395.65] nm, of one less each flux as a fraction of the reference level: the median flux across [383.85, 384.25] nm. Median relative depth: 0.11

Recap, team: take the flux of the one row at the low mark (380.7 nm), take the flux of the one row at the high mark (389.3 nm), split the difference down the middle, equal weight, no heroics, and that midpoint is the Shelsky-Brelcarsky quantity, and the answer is 1.37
